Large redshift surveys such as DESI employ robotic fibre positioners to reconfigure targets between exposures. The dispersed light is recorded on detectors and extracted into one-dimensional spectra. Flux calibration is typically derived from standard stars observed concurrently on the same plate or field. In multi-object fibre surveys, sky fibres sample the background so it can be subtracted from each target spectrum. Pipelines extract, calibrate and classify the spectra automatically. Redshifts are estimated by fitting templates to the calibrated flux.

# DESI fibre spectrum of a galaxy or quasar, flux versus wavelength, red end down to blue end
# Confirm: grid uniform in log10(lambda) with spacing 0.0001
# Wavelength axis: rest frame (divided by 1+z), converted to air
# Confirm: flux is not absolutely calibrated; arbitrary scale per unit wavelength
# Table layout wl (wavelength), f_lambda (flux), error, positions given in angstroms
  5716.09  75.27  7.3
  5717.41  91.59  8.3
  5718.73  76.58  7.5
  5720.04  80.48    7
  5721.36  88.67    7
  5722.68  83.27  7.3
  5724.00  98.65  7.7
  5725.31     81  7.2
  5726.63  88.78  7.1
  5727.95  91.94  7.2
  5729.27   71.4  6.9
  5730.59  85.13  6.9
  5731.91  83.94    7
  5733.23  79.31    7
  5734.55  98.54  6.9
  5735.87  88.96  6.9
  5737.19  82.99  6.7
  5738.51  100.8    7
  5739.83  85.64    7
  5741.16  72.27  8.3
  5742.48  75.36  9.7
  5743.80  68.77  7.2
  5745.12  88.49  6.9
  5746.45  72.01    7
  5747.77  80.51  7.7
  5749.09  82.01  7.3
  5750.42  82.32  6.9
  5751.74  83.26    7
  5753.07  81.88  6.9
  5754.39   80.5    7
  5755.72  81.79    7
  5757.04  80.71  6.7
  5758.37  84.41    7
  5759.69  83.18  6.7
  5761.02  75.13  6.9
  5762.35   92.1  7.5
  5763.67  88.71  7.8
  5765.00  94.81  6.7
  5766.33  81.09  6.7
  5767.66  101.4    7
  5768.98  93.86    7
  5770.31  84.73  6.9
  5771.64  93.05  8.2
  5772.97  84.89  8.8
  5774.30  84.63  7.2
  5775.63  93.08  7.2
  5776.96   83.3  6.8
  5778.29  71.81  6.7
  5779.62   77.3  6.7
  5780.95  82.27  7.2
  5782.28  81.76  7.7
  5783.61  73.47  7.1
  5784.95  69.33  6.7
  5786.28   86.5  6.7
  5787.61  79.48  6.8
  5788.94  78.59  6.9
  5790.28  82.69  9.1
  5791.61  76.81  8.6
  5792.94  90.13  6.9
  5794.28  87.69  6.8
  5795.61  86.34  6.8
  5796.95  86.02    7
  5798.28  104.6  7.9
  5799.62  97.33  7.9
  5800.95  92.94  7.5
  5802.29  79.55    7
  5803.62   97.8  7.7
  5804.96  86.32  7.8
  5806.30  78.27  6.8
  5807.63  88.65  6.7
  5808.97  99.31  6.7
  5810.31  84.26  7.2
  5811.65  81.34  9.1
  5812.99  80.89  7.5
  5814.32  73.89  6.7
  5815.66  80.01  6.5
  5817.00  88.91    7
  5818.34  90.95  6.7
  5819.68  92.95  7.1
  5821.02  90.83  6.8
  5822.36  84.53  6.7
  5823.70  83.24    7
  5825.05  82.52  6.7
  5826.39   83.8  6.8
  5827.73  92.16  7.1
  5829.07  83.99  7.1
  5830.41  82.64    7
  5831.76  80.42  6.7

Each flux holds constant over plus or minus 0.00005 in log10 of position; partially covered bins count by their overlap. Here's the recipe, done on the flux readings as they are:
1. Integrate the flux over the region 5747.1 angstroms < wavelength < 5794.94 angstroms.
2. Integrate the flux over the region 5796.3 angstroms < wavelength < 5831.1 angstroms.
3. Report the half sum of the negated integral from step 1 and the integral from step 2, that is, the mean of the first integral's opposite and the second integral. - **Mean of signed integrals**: -482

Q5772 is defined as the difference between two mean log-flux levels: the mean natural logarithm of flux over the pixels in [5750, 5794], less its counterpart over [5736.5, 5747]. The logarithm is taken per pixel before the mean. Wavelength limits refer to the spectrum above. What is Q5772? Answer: 0.04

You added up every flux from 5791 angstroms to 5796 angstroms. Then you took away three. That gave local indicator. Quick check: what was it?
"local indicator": 338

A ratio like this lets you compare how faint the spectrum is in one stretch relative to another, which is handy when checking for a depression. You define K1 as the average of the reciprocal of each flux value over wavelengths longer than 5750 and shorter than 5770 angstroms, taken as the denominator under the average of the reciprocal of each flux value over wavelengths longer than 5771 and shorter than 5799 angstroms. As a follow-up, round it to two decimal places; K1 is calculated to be 1.03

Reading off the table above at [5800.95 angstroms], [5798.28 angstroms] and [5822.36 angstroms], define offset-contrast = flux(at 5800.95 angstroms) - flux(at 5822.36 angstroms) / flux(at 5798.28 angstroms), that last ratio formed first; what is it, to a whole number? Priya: 92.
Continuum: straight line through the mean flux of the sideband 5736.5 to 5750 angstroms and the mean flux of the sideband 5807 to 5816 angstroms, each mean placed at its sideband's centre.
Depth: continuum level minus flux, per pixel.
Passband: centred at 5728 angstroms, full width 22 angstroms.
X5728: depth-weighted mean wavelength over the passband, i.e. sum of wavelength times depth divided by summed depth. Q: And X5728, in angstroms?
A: 5729.5 angstroms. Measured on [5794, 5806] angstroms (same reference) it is 5799.6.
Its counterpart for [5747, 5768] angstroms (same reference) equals 5764.5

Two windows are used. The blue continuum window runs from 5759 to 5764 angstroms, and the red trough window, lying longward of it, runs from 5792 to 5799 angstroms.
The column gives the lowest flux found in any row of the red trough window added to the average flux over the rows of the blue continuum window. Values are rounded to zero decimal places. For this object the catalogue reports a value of 171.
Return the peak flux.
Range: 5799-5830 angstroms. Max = 99.31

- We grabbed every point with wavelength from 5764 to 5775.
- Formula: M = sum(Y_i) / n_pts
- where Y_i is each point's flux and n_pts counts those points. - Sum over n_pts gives 89.8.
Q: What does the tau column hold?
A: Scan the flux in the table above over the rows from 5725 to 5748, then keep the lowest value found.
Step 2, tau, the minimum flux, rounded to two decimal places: 68.77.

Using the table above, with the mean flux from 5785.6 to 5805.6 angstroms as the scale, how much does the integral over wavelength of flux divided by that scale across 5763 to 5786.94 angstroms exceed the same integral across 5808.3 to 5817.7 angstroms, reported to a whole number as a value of 14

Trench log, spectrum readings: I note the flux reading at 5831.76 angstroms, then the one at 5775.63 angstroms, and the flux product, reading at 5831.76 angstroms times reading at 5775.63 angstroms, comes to 7485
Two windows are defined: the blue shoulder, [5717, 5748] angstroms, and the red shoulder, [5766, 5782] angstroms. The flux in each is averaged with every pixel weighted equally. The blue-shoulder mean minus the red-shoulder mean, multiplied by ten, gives -20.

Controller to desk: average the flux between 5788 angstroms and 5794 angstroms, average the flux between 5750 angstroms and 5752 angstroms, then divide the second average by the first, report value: 1.01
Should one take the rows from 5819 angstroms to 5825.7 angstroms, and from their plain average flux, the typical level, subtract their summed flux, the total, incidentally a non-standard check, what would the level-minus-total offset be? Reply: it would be -347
